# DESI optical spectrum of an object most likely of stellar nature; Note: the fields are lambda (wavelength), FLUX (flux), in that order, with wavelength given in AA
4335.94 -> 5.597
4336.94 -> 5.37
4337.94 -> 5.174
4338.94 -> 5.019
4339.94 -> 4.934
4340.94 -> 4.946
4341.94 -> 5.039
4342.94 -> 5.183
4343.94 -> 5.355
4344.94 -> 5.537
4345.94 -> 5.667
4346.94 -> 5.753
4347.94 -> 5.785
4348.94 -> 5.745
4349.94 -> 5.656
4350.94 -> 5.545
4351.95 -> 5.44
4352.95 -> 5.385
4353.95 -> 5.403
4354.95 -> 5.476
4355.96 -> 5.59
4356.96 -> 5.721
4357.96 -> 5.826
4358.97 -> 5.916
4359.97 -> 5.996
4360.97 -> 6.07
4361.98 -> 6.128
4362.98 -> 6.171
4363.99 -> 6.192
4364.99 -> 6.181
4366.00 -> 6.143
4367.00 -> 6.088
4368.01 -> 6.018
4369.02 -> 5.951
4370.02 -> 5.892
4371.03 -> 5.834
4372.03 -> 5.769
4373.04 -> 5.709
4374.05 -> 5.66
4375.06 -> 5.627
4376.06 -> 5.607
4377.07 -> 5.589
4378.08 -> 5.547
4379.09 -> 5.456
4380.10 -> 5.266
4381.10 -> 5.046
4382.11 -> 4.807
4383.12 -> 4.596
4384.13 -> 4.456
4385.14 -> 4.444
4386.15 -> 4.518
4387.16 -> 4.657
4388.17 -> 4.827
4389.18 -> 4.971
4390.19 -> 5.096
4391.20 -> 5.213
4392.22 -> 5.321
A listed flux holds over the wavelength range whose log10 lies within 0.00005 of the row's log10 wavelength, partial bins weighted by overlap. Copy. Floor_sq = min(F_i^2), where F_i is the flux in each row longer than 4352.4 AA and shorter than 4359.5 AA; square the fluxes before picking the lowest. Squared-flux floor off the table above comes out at 29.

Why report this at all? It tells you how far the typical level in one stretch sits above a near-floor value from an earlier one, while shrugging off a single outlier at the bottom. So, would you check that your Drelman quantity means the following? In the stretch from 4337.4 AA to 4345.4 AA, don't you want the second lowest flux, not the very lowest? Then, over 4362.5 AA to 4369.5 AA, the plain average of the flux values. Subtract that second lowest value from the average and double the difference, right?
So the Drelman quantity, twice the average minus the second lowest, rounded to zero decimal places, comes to 2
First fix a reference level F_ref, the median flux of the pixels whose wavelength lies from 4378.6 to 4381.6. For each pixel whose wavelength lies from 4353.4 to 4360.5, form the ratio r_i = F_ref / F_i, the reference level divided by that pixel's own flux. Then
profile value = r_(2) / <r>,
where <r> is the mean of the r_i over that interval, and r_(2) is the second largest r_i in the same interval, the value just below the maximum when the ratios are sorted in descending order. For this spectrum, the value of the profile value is 1.04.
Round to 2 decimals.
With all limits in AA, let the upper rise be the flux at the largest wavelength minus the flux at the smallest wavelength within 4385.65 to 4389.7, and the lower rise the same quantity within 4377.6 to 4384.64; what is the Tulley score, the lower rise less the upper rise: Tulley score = -1.54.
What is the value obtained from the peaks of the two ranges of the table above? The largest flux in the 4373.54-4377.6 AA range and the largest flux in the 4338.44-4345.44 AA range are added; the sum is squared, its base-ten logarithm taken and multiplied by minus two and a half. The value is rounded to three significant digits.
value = -5.25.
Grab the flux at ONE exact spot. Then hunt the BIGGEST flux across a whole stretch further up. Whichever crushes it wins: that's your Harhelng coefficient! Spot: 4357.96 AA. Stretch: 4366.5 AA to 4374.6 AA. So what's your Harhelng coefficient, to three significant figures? 6.09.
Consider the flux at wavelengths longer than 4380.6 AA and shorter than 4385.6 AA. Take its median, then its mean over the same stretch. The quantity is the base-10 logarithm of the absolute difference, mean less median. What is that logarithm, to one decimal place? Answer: -1.1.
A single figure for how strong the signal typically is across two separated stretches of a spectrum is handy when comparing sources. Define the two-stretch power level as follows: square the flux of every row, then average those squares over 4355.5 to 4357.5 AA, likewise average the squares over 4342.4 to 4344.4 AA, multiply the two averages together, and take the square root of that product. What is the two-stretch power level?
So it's 29.8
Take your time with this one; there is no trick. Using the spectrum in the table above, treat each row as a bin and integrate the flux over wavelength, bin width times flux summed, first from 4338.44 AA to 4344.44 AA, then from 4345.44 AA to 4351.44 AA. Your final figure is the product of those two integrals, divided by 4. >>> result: 260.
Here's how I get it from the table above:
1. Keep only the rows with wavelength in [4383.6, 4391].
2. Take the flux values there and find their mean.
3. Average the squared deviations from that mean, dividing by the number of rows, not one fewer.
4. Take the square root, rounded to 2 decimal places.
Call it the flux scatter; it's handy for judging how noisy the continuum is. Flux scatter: 0.24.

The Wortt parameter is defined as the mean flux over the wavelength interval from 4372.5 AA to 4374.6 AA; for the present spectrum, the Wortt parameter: 5.7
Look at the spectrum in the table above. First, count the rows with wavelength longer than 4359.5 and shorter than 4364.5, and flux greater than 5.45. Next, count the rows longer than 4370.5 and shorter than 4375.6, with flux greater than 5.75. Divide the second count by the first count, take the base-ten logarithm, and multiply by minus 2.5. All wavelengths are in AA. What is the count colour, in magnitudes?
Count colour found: 1.0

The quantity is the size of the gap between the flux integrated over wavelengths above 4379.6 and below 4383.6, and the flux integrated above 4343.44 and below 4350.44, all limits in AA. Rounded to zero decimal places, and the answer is 20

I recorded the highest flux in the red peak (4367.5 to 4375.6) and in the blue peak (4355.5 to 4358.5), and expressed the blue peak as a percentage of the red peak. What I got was 97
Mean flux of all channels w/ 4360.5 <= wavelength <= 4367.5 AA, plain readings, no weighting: 6.14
